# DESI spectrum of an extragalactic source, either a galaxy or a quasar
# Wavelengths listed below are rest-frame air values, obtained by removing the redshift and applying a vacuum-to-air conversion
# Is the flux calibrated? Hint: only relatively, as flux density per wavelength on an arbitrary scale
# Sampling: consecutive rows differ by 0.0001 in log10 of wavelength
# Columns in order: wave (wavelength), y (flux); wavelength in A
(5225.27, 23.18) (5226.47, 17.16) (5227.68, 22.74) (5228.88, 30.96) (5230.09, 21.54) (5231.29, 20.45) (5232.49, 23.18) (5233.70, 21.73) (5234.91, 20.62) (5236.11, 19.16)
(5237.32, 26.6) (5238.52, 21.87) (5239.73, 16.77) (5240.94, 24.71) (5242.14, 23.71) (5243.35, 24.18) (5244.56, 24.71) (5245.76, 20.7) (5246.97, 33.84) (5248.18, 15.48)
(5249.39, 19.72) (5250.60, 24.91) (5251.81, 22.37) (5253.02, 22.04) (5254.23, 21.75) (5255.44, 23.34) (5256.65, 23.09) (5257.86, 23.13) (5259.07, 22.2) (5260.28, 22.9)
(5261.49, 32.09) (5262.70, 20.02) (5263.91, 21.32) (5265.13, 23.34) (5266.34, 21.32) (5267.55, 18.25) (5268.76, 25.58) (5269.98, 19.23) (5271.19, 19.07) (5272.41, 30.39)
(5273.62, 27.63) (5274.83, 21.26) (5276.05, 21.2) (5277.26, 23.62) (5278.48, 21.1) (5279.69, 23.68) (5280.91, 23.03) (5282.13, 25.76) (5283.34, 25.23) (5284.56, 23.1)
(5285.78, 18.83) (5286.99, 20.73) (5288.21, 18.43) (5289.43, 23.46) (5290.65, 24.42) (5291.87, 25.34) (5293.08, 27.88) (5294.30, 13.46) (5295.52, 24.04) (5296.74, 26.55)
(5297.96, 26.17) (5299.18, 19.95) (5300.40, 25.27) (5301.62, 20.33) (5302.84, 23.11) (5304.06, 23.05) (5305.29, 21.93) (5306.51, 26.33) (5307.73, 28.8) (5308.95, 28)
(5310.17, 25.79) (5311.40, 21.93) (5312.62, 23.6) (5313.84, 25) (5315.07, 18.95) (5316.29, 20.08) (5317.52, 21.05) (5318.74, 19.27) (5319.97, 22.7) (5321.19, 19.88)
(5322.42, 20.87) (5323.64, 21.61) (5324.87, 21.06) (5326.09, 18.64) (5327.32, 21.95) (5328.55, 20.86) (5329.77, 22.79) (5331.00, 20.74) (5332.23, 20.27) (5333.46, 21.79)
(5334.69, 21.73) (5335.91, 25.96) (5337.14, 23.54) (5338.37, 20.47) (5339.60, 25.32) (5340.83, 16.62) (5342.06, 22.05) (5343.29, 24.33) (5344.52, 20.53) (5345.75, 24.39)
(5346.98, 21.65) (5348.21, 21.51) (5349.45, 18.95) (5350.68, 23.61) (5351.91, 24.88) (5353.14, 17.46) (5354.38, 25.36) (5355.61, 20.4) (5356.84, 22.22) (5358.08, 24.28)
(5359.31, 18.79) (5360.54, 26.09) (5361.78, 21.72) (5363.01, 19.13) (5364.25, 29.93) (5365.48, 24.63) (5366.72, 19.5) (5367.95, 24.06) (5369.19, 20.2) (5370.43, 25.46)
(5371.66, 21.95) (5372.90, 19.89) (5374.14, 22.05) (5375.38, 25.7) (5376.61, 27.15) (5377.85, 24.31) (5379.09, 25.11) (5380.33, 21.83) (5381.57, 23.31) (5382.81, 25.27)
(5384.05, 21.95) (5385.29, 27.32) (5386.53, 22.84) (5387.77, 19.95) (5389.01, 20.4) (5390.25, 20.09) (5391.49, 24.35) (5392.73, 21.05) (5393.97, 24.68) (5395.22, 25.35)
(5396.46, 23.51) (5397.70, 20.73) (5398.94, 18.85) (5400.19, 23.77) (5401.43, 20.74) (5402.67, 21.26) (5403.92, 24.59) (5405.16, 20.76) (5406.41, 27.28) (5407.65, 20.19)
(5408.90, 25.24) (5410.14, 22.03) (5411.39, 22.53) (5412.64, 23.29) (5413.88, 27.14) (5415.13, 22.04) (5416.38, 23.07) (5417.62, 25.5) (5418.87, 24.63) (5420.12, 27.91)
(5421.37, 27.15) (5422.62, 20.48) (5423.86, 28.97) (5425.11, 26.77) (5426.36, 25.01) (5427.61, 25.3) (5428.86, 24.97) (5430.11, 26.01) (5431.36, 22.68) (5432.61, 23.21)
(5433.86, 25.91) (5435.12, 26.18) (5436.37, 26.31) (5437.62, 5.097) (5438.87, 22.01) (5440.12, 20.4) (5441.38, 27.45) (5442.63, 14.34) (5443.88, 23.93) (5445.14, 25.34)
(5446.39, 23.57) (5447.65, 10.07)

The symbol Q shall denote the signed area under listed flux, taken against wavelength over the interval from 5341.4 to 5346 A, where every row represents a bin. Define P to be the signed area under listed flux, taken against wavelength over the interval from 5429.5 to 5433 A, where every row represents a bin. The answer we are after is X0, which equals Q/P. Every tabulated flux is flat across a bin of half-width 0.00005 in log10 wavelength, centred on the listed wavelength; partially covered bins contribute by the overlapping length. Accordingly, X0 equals 1.2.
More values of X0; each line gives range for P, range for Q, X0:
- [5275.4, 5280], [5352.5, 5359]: 1.4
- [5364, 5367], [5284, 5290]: 1.7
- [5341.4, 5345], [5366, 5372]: 1.7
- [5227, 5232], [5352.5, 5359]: 1.2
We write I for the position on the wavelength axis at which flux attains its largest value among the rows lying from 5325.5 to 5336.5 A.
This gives 5335.91 A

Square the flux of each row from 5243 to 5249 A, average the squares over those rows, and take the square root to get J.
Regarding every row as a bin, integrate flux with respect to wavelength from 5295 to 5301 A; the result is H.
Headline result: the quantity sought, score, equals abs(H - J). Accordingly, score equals 122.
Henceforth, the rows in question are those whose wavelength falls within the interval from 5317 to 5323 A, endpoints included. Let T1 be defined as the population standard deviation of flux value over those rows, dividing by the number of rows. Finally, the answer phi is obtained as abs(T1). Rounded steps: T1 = 1.17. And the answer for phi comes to 1.17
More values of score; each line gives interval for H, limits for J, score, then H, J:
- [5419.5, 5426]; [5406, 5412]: 147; 170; 23.6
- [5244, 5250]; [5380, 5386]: 113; 137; 24.0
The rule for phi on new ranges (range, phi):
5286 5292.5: 2.54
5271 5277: 4.33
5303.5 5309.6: 2.70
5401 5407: 2.61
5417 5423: 2.60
